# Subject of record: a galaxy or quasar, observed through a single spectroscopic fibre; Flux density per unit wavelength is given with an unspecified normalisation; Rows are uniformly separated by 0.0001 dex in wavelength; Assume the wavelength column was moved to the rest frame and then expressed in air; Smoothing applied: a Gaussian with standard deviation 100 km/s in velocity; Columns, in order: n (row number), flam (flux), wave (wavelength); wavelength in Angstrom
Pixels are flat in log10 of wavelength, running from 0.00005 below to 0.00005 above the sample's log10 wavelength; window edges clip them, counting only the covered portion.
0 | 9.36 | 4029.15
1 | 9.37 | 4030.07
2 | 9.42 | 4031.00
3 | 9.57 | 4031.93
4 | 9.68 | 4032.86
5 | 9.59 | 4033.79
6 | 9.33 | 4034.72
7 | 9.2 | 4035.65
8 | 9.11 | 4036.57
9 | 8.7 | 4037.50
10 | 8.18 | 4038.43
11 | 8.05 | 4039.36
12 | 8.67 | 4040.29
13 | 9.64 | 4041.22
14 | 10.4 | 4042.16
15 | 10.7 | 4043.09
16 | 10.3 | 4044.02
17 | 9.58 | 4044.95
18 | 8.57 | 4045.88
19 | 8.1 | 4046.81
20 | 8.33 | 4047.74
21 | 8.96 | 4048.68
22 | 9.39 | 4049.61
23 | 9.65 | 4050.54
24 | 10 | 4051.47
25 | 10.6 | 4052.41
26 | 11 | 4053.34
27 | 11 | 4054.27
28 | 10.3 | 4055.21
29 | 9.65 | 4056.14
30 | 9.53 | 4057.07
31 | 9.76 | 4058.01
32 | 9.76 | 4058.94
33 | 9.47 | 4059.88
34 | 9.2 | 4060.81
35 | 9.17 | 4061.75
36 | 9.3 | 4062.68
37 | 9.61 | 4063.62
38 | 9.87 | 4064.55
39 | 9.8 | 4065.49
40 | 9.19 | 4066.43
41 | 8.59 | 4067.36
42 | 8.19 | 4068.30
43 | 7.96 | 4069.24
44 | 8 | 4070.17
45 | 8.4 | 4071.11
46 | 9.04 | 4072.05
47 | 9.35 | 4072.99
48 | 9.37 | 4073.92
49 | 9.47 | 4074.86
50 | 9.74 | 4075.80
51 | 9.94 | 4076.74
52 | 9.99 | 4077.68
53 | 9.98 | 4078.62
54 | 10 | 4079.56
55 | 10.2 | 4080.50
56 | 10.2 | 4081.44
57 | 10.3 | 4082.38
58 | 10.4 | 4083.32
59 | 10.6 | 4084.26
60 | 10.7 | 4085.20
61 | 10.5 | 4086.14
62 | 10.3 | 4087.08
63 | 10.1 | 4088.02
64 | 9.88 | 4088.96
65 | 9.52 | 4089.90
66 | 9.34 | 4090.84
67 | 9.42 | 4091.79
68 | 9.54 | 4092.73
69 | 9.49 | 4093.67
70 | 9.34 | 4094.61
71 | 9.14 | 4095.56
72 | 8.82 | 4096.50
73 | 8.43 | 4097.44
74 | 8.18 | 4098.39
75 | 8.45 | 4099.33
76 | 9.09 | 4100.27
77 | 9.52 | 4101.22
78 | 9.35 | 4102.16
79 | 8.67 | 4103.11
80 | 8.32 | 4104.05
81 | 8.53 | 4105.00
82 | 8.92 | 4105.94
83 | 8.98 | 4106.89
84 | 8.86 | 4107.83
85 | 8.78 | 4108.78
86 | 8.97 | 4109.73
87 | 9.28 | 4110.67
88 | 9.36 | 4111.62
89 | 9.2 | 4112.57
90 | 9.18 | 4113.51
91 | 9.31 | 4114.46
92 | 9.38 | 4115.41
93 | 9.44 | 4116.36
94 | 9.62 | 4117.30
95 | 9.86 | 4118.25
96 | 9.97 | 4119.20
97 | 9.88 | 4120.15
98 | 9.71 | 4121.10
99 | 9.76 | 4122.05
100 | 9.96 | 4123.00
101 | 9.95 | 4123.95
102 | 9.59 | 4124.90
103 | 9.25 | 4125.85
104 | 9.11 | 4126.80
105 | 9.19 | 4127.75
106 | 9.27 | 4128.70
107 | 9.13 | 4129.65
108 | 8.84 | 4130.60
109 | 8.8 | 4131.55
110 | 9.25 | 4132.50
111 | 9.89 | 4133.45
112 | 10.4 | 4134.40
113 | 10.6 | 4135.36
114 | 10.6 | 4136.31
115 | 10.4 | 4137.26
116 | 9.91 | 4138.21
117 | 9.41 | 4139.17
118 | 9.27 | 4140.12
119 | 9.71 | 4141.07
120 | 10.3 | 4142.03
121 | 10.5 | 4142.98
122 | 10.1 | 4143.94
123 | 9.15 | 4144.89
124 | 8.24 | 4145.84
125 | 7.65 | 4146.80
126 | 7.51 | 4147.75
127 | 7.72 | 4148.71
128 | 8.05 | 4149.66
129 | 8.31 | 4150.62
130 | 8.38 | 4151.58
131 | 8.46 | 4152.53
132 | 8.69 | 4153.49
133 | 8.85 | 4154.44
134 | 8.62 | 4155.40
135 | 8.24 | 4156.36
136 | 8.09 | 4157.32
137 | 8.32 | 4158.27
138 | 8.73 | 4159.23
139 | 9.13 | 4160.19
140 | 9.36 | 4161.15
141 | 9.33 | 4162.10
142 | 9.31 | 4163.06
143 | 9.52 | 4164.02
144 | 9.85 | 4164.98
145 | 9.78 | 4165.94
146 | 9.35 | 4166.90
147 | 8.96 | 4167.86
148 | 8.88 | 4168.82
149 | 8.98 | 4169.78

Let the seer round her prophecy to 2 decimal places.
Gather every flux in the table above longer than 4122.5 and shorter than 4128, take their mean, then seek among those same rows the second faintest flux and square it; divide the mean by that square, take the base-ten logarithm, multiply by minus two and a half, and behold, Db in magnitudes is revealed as 2.37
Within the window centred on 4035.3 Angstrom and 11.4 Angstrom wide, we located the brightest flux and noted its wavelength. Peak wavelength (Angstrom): 4032.86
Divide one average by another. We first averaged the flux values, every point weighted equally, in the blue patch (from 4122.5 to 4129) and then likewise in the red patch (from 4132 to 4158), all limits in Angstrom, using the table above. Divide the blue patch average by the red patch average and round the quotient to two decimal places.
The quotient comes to 1.04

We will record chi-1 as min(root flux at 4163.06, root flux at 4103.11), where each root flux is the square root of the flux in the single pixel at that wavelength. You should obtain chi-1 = 2.94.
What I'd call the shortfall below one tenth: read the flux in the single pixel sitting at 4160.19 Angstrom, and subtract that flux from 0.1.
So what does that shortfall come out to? -9.0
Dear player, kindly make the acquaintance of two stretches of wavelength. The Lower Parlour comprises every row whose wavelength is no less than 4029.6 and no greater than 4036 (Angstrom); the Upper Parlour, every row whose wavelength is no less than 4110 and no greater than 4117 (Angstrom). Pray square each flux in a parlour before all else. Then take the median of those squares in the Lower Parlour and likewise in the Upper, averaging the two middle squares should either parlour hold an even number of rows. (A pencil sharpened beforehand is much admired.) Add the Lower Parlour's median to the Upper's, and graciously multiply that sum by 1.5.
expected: 263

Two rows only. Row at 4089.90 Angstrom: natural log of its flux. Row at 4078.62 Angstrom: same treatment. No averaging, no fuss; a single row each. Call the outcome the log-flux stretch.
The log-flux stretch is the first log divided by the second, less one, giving -0.021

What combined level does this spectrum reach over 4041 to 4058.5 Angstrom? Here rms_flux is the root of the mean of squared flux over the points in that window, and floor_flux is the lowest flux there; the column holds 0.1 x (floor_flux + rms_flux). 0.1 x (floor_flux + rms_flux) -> 1.79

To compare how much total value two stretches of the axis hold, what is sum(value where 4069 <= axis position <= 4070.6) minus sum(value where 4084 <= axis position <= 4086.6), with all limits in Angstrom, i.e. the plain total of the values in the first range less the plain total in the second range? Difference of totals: -16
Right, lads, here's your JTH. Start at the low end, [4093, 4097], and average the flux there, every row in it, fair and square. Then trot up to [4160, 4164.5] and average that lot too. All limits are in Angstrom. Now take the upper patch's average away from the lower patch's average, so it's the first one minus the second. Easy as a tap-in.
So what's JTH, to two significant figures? -0.13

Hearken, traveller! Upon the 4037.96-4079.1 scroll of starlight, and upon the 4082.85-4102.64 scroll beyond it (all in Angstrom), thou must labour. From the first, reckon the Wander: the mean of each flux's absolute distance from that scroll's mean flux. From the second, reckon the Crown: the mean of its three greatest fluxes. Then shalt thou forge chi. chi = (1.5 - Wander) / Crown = 0.08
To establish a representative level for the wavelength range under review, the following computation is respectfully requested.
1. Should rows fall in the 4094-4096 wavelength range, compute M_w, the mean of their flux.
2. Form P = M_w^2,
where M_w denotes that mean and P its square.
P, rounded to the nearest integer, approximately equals 85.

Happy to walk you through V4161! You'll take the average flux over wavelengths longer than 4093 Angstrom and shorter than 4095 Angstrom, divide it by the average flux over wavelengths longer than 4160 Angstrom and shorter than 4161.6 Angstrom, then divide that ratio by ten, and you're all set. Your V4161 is 0.102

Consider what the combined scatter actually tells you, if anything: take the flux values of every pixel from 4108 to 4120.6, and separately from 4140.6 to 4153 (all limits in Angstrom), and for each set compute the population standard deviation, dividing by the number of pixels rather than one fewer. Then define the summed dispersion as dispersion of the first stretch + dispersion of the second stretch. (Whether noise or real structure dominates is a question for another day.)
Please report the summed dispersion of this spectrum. 1.35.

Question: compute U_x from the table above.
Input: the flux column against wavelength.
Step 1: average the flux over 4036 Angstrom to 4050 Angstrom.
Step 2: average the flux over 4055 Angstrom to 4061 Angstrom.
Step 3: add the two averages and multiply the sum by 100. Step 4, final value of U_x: 1878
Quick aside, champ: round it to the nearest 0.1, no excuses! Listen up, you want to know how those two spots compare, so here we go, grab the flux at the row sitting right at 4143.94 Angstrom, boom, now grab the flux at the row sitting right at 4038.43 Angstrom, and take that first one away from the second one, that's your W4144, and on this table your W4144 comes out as -1.9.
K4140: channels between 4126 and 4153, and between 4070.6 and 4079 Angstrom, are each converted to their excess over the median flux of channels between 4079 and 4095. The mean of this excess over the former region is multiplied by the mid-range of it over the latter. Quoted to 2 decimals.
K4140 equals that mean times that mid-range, 0.80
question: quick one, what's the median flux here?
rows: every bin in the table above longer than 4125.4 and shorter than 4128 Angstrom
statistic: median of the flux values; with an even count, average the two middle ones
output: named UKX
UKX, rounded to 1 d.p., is 9.2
